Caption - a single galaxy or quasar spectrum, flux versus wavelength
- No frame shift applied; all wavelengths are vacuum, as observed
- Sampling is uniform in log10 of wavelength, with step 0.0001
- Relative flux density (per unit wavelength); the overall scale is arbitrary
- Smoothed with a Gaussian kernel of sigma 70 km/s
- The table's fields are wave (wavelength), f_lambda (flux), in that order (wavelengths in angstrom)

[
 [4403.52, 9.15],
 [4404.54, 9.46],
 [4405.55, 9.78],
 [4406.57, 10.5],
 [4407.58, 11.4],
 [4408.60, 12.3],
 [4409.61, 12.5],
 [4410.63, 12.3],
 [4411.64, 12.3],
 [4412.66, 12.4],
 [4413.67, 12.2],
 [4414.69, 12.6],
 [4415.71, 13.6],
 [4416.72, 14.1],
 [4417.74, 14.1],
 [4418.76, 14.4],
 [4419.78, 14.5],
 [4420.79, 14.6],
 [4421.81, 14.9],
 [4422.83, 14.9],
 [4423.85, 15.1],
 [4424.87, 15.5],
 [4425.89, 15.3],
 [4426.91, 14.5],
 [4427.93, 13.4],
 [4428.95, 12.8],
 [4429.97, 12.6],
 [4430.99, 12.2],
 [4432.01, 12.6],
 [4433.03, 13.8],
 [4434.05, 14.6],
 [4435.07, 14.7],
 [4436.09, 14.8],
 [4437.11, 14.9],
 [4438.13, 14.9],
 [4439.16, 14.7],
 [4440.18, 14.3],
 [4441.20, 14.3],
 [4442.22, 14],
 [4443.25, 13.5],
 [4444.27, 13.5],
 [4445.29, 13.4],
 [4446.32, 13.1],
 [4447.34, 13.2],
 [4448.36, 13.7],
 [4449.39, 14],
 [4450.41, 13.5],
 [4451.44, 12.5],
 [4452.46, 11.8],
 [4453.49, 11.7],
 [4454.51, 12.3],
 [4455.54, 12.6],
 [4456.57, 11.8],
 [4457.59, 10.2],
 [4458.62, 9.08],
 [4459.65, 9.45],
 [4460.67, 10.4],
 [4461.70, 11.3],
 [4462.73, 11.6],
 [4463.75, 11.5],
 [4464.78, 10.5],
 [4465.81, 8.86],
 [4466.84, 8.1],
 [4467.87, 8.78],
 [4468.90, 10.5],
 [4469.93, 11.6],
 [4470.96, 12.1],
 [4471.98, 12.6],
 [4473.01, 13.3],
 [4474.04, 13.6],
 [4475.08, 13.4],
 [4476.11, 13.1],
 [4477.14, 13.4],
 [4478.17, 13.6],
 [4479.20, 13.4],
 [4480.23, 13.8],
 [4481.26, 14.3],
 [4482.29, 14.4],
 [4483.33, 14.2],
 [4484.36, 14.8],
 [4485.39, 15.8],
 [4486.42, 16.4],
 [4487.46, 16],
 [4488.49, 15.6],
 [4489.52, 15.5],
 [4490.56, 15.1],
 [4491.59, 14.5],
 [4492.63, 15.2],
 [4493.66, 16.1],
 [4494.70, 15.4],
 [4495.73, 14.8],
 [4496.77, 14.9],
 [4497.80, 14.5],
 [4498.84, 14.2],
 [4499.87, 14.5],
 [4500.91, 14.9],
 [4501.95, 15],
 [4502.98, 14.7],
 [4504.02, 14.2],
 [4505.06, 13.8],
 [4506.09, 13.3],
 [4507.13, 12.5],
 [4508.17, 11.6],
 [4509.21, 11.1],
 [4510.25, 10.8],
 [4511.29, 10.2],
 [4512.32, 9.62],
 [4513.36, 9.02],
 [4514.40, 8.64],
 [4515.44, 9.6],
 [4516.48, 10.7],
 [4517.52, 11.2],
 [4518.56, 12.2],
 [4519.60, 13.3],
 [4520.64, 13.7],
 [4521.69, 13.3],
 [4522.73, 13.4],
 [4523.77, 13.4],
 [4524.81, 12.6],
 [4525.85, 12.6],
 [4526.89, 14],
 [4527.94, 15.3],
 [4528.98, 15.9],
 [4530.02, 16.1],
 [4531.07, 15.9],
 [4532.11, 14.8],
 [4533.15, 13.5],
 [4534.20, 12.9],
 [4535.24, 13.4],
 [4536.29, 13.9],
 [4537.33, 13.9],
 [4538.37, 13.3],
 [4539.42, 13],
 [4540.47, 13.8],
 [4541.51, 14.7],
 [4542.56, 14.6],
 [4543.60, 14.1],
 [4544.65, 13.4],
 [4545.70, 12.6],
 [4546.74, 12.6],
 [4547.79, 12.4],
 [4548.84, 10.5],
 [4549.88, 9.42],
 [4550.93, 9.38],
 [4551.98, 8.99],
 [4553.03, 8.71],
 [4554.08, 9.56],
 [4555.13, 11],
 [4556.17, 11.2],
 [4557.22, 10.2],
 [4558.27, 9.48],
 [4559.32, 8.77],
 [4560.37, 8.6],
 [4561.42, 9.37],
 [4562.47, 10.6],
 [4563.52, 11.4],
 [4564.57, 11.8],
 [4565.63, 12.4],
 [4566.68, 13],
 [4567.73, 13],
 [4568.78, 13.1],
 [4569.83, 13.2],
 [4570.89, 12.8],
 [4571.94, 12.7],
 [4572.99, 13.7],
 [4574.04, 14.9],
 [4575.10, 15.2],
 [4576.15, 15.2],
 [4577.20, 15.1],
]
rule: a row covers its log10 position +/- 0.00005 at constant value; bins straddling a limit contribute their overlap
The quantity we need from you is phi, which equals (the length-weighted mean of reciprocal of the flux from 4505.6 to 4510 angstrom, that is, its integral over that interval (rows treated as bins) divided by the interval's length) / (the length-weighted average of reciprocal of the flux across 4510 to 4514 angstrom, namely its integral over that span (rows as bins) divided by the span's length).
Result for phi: 0.81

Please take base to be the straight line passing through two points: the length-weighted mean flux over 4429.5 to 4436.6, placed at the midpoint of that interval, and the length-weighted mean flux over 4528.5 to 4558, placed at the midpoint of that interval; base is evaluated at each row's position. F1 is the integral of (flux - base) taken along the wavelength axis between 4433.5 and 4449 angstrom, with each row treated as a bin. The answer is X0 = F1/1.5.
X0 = 6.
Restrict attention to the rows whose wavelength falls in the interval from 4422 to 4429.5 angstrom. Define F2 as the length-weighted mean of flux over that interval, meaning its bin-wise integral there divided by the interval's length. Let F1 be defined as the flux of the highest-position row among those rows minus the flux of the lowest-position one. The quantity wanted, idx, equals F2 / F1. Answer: -6.9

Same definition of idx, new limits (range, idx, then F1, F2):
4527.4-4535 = -6.2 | -2.4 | 14.8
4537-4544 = 69.6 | 0.2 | 13.9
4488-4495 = -76.6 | -0.2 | 15.3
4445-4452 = -14.8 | -0.9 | 13.3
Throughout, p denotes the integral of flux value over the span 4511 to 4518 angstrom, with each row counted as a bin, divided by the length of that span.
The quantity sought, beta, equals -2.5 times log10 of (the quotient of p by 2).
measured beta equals -1.7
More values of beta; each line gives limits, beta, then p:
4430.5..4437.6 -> -2.1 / 14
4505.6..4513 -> -1.9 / 11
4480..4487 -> -2.2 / 15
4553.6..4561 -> -1.7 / 10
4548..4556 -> -1.7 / 10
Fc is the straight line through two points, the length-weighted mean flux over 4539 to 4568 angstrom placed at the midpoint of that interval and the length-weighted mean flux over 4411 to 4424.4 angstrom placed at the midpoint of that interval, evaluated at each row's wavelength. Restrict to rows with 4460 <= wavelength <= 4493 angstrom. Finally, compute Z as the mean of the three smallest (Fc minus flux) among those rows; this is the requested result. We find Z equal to -3.5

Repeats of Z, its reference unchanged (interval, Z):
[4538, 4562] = -2.9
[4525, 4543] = -4.2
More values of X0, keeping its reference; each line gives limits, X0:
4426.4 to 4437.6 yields 1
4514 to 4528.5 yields -3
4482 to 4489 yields 10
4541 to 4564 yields -24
